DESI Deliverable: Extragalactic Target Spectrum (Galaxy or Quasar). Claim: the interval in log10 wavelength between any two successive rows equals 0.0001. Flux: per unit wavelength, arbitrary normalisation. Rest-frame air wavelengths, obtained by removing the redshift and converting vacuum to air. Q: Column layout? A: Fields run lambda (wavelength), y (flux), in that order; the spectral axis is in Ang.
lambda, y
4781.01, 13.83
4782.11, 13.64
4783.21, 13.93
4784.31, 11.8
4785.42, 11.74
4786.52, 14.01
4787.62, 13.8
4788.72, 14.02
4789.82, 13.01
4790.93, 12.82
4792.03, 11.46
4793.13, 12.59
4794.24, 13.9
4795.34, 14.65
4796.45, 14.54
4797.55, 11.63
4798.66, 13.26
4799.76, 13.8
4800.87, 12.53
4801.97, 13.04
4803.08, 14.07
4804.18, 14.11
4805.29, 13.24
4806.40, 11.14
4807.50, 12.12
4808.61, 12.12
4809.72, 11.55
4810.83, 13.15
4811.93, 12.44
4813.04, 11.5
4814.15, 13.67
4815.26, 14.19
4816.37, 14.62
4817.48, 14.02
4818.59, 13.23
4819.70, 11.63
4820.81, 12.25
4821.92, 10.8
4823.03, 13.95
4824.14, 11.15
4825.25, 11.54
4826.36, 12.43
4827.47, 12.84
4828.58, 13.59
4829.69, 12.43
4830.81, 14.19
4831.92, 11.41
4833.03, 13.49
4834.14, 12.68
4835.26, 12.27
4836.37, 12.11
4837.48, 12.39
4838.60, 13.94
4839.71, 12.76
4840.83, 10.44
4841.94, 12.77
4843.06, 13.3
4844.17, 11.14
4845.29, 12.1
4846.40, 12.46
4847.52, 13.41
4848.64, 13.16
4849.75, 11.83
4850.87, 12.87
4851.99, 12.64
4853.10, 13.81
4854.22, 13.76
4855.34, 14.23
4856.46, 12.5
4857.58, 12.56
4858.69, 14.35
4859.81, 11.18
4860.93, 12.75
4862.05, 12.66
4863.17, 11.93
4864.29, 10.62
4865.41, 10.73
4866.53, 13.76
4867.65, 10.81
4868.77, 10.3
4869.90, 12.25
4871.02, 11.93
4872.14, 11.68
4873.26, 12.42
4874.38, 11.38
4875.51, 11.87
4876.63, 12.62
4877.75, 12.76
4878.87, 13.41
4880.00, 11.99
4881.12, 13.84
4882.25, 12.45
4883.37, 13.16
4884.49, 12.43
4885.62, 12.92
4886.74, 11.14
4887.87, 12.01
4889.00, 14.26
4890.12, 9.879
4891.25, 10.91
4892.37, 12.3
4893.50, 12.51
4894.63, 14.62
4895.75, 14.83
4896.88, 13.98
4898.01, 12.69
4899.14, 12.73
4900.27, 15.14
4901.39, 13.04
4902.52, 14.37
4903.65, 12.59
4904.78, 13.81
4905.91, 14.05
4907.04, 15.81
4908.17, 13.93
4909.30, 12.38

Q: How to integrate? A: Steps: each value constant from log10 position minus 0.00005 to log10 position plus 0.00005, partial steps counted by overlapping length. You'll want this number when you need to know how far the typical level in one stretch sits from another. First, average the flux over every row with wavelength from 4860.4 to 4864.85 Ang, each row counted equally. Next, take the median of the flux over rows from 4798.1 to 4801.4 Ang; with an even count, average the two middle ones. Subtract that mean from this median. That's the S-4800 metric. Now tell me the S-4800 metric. 1.3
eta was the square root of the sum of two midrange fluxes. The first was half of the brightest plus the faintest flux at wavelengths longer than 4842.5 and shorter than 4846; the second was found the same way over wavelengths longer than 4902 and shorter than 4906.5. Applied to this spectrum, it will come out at 5.07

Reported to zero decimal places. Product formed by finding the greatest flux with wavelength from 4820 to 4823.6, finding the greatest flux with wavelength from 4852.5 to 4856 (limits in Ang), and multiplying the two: 199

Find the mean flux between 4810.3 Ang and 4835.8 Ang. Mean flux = 12.8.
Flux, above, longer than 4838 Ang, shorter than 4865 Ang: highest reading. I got 14.35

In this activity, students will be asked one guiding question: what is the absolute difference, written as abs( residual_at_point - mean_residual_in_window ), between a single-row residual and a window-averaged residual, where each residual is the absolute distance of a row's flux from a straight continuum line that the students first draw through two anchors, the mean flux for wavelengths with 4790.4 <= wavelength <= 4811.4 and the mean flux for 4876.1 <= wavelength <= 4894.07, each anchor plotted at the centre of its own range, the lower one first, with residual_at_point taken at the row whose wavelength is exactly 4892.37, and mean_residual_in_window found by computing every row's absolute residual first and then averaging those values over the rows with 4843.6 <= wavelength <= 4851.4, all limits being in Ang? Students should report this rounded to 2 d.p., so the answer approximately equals 0.59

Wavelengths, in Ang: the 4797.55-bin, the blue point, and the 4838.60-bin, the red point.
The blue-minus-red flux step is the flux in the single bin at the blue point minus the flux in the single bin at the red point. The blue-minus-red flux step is -2.3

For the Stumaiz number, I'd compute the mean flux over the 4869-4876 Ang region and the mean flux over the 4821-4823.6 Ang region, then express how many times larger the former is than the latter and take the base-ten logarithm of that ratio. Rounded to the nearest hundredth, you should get -0.02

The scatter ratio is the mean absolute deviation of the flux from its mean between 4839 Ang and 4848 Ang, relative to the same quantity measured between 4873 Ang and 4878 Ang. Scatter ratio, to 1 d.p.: 1.7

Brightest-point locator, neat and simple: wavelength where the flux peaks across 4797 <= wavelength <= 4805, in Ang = 4804.18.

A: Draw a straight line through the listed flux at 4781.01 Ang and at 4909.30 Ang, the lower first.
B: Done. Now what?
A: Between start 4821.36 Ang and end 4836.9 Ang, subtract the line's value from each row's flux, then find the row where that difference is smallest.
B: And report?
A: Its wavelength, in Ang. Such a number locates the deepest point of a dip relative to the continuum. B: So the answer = 4821.92 Ang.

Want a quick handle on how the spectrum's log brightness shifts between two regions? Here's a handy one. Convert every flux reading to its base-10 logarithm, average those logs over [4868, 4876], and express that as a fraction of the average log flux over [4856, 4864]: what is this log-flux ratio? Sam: 0.972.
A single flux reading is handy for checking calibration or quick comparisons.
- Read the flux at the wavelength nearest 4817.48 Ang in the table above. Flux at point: 14.02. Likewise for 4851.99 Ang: 12.64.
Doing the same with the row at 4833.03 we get 13.49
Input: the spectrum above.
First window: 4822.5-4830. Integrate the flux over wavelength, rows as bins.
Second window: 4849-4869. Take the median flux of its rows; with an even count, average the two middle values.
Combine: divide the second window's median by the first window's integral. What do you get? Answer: 0.13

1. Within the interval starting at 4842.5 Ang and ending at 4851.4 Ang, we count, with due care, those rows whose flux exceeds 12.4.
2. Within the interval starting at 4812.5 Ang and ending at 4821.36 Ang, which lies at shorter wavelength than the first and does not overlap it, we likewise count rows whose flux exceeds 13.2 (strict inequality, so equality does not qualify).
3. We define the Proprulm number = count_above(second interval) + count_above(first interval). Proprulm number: 10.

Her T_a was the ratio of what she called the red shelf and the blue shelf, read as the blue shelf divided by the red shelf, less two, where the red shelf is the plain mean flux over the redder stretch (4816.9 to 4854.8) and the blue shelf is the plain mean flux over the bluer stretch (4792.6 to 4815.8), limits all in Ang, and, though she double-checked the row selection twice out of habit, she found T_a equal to -0.97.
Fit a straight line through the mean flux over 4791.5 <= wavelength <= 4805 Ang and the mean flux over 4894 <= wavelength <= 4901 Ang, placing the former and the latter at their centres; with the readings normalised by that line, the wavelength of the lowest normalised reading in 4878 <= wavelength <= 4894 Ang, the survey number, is 4890.12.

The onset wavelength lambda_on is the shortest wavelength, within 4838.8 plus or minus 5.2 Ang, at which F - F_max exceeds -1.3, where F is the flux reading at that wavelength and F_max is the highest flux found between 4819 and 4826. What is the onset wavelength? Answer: 4834.14 Ang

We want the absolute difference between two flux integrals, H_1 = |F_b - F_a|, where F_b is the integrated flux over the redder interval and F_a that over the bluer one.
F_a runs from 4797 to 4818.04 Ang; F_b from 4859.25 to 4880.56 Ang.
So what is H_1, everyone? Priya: 18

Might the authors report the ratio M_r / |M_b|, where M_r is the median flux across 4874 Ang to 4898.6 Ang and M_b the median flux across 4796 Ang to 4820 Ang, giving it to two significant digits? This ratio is 0.95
